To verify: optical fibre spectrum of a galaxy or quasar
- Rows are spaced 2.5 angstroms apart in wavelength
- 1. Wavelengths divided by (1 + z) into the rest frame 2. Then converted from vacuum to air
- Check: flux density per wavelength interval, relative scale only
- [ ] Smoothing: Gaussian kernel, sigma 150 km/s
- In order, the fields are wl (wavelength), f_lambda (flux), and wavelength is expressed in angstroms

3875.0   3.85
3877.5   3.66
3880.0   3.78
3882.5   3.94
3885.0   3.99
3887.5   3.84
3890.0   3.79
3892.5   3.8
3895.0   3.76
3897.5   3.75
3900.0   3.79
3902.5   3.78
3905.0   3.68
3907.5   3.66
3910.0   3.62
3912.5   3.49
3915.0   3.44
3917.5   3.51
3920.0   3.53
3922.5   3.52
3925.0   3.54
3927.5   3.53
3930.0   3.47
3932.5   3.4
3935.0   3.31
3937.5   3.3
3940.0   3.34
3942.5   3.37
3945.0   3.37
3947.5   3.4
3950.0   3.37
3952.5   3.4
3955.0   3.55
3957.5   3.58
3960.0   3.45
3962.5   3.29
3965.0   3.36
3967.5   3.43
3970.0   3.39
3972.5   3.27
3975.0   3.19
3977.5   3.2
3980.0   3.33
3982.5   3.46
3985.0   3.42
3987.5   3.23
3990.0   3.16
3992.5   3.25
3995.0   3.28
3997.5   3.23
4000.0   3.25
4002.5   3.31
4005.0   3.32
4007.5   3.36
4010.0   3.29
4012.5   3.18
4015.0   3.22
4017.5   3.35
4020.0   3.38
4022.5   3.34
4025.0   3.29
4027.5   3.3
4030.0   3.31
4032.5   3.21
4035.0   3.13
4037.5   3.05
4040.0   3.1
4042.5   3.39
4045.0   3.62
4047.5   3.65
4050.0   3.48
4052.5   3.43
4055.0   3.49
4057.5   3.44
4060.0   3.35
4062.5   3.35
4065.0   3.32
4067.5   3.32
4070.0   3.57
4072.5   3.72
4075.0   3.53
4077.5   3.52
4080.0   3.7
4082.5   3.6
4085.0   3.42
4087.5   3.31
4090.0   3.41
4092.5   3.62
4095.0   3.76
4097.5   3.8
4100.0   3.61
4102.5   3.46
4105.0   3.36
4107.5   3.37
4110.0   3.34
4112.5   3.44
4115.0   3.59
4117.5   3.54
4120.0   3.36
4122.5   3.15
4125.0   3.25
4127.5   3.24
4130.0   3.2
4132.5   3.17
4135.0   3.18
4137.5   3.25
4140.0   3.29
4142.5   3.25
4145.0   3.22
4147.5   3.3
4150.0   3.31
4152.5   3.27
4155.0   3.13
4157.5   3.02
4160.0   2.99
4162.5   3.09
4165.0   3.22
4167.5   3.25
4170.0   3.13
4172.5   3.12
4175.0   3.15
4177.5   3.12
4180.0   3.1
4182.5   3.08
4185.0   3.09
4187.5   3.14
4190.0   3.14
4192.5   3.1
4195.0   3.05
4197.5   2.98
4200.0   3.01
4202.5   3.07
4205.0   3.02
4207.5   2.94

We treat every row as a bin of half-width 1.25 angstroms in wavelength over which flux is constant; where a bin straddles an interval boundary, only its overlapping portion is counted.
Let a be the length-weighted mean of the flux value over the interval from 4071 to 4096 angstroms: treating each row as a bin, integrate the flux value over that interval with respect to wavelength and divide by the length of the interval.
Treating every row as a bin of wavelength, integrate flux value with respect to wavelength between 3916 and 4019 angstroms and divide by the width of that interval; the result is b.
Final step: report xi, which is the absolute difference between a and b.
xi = 0.20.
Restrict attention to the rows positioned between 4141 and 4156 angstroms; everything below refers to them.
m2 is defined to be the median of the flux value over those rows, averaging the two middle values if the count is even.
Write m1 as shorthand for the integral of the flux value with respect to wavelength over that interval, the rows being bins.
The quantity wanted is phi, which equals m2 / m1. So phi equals 0.067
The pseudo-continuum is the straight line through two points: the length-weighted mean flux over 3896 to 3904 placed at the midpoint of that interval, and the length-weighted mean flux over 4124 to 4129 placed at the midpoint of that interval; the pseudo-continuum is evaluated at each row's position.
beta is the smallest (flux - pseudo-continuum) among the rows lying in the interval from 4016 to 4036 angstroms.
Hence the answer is -0.3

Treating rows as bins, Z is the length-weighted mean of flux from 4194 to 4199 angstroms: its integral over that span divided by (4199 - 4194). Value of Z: 3.0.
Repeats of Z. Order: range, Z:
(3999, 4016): 3.3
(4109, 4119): 3.5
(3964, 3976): 3.3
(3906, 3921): 3.5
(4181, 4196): 3.1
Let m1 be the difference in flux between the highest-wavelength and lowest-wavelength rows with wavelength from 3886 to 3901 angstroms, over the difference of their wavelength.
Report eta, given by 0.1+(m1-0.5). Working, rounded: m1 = -0.004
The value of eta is -0.404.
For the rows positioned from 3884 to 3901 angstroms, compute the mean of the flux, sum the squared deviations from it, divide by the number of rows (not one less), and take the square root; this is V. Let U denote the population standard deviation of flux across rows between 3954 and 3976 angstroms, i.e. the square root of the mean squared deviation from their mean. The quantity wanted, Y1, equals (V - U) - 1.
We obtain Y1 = -1.05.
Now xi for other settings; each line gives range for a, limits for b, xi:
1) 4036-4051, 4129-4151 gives 0.14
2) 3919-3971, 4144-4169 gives 0.24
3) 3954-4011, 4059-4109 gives 0.18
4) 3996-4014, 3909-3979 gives 0.14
